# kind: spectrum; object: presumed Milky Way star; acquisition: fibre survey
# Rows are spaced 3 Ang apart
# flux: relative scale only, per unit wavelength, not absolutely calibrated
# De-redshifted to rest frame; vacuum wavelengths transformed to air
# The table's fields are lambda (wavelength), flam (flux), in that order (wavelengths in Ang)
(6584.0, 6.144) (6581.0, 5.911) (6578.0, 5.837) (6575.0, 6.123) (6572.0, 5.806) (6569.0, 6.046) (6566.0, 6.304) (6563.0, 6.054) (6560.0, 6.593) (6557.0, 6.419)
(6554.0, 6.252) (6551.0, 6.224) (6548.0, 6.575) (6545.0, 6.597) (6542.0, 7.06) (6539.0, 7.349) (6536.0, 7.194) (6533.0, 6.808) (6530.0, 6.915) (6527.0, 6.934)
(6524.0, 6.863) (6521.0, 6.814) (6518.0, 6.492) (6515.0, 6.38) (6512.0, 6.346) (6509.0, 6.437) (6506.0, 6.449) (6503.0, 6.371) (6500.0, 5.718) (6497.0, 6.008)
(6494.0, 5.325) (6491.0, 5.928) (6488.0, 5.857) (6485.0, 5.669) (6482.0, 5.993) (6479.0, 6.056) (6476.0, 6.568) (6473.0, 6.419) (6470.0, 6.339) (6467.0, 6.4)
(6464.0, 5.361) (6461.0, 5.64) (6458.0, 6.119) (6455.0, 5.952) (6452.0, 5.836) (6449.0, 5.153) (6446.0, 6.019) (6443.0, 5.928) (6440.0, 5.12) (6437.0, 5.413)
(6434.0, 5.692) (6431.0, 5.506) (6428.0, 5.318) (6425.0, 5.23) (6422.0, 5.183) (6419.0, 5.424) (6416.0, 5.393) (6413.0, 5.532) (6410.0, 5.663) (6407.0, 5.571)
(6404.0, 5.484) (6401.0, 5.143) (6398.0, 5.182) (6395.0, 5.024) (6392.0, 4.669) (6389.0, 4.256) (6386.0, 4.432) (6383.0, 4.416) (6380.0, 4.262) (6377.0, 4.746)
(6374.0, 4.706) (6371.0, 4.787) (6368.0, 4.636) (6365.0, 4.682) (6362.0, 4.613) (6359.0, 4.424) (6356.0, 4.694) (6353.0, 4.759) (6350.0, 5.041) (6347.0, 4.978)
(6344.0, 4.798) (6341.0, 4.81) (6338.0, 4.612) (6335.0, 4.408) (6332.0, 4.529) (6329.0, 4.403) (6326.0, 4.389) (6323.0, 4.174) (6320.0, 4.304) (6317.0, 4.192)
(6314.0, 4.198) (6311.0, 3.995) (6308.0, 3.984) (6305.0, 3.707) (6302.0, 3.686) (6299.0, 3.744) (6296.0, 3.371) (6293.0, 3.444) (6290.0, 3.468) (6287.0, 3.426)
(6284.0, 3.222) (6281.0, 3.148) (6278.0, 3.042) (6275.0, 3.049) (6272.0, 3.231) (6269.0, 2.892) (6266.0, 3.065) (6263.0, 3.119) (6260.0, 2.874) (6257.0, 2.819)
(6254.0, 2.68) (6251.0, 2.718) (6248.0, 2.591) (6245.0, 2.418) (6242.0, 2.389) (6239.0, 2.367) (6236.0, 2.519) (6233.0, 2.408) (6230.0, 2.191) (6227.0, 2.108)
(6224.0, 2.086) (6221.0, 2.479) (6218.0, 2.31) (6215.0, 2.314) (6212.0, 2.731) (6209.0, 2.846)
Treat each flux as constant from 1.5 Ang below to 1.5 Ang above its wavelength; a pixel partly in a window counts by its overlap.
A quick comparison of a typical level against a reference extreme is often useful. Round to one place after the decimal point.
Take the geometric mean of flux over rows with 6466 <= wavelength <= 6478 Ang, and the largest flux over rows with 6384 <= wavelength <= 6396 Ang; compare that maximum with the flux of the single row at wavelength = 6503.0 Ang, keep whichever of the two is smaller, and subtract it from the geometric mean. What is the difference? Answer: 1.4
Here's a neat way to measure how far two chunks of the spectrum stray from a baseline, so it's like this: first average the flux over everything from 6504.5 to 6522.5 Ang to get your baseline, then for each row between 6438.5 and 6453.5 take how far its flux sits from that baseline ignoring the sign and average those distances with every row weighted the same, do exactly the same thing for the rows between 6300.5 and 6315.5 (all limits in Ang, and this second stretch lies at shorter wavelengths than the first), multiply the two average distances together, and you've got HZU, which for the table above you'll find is 2.3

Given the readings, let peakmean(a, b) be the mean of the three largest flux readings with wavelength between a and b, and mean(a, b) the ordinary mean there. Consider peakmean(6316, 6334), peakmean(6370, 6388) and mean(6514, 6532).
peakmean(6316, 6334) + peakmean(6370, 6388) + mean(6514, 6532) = 15.9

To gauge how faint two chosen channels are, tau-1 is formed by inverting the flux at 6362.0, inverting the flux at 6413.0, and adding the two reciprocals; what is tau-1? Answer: 0.40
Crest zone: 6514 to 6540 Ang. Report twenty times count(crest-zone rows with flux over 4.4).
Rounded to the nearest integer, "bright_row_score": 180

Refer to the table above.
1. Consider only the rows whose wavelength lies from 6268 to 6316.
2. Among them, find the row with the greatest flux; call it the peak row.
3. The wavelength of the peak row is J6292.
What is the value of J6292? 6314.0 Ang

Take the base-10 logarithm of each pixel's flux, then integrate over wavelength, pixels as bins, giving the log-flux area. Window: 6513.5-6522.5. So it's 7.4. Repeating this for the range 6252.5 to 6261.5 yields 4.0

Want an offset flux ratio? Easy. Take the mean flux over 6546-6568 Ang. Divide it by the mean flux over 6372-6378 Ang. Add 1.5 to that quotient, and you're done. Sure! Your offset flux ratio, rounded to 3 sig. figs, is 2.84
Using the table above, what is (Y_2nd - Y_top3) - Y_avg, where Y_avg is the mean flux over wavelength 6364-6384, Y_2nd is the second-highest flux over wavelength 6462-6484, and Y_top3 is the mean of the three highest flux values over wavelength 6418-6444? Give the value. -3.9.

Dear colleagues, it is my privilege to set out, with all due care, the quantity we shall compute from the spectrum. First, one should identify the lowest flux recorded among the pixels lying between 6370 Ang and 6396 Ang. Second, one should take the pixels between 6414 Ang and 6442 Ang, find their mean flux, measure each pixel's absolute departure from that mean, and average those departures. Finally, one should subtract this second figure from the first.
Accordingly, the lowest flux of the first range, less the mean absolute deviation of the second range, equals 4.1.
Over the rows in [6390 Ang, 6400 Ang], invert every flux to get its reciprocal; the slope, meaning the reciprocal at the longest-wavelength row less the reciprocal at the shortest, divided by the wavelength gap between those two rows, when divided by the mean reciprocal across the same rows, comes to -0.017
